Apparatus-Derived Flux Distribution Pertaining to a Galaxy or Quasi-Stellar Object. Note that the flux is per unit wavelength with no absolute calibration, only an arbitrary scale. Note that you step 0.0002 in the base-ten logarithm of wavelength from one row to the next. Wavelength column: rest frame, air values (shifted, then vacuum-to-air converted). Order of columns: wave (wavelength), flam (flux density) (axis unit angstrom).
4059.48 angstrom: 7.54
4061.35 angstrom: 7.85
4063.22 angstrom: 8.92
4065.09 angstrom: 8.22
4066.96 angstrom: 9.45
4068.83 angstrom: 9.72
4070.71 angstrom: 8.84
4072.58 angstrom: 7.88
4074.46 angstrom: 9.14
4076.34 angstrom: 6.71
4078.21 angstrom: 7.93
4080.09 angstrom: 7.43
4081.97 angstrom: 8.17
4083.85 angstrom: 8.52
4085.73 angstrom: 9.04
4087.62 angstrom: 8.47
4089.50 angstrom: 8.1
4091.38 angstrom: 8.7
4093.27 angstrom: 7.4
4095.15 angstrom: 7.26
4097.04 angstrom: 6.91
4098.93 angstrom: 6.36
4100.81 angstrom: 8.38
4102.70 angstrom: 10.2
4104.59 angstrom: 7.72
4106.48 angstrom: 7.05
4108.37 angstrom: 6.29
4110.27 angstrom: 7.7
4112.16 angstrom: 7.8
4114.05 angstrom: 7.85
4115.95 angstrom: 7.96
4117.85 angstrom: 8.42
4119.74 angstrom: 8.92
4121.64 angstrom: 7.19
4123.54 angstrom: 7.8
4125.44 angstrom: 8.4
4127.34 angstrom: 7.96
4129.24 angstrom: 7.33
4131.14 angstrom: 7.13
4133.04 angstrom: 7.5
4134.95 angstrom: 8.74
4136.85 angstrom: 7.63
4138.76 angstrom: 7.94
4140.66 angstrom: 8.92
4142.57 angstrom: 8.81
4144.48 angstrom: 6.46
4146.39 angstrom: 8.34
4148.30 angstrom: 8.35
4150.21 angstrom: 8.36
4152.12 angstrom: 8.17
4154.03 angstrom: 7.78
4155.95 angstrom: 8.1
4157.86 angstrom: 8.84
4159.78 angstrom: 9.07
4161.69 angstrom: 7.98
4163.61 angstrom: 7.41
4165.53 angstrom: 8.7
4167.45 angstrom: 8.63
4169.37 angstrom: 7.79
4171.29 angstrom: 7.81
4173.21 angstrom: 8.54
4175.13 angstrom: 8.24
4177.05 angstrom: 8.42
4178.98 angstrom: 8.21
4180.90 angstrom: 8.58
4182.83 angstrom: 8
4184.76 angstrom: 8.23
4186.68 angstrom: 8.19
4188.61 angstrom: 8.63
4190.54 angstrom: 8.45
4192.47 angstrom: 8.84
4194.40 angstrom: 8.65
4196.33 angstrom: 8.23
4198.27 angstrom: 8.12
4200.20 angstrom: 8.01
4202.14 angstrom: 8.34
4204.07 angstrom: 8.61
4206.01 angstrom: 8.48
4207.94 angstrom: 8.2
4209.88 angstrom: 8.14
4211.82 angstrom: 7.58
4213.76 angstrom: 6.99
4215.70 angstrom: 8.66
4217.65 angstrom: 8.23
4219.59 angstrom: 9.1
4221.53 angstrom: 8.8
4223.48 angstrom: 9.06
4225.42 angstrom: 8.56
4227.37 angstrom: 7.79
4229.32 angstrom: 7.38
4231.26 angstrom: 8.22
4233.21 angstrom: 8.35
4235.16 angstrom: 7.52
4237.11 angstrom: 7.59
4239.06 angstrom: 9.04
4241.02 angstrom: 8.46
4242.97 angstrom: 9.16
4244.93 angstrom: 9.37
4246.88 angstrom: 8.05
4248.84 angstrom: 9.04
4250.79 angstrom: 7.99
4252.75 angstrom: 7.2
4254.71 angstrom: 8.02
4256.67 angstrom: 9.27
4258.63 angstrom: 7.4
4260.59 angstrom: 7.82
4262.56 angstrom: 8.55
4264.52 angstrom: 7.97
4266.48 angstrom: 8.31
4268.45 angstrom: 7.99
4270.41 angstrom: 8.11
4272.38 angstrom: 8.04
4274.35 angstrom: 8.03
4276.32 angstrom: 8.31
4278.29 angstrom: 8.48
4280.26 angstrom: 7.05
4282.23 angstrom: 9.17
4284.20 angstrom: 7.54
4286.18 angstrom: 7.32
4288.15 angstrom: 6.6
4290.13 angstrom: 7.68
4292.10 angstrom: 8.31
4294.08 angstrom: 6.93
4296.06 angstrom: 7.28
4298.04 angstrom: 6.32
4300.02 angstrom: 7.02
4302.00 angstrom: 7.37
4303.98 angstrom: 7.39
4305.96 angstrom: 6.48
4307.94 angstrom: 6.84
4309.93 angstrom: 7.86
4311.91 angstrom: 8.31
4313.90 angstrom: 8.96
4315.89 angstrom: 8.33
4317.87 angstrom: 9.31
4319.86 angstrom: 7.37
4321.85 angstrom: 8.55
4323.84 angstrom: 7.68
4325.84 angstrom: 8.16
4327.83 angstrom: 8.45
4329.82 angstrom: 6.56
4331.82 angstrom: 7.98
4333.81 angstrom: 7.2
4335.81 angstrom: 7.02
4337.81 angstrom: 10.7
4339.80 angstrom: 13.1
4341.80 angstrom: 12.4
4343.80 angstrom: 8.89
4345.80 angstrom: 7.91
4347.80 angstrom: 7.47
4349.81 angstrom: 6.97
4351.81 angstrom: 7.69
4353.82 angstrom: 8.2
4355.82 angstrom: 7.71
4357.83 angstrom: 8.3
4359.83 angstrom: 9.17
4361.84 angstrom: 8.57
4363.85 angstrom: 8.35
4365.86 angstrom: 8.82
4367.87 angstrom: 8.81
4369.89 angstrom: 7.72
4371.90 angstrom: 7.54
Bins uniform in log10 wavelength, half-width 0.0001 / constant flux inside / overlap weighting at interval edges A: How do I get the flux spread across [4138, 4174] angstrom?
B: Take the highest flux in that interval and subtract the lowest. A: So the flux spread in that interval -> 2.6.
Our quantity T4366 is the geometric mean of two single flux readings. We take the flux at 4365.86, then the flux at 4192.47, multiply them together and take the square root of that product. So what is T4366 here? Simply 8.8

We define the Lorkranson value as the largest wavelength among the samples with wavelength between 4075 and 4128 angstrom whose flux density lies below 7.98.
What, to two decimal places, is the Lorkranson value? 4127.34 angstrom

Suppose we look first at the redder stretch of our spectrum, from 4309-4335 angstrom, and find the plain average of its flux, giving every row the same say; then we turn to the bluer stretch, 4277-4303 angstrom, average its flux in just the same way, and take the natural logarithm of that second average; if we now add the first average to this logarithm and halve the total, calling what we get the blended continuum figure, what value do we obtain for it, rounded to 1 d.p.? 5.0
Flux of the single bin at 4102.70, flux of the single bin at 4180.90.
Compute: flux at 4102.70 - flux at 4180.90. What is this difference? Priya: 1.6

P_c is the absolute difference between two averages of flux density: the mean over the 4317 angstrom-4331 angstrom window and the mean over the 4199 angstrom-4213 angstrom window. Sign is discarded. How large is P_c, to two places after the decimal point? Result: 0.18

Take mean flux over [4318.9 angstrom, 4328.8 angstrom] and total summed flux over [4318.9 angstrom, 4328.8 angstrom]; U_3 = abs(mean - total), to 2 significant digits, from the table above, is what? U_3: 32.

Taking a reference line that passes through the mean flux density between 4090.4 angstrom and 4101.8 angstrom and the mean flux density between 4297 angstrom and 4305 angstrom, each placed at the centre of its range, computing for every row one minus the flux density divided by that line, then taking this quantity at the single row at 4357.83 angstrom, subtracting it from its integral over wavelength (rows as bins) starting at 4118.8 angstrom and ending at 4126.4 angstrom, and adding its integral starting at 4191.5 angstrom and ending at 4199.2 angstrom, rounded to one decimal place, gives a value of -1.7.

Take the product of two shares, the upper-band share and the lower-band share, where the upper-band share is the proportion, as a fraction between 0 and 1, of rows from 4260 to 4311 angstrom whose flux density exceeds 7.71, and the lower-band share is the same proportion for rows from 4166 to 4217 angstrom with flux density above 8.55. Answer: 0.135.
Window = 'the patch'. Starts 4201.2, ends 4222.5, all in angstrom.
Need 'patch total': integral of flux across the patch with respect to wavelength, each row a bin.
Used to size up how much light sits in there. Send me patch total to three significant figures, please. 177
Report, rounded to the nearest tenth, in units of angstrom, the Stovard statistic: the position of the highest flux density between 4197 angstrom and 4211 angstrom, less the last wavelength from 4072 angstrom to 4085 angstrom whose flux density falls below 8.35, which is 122.1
